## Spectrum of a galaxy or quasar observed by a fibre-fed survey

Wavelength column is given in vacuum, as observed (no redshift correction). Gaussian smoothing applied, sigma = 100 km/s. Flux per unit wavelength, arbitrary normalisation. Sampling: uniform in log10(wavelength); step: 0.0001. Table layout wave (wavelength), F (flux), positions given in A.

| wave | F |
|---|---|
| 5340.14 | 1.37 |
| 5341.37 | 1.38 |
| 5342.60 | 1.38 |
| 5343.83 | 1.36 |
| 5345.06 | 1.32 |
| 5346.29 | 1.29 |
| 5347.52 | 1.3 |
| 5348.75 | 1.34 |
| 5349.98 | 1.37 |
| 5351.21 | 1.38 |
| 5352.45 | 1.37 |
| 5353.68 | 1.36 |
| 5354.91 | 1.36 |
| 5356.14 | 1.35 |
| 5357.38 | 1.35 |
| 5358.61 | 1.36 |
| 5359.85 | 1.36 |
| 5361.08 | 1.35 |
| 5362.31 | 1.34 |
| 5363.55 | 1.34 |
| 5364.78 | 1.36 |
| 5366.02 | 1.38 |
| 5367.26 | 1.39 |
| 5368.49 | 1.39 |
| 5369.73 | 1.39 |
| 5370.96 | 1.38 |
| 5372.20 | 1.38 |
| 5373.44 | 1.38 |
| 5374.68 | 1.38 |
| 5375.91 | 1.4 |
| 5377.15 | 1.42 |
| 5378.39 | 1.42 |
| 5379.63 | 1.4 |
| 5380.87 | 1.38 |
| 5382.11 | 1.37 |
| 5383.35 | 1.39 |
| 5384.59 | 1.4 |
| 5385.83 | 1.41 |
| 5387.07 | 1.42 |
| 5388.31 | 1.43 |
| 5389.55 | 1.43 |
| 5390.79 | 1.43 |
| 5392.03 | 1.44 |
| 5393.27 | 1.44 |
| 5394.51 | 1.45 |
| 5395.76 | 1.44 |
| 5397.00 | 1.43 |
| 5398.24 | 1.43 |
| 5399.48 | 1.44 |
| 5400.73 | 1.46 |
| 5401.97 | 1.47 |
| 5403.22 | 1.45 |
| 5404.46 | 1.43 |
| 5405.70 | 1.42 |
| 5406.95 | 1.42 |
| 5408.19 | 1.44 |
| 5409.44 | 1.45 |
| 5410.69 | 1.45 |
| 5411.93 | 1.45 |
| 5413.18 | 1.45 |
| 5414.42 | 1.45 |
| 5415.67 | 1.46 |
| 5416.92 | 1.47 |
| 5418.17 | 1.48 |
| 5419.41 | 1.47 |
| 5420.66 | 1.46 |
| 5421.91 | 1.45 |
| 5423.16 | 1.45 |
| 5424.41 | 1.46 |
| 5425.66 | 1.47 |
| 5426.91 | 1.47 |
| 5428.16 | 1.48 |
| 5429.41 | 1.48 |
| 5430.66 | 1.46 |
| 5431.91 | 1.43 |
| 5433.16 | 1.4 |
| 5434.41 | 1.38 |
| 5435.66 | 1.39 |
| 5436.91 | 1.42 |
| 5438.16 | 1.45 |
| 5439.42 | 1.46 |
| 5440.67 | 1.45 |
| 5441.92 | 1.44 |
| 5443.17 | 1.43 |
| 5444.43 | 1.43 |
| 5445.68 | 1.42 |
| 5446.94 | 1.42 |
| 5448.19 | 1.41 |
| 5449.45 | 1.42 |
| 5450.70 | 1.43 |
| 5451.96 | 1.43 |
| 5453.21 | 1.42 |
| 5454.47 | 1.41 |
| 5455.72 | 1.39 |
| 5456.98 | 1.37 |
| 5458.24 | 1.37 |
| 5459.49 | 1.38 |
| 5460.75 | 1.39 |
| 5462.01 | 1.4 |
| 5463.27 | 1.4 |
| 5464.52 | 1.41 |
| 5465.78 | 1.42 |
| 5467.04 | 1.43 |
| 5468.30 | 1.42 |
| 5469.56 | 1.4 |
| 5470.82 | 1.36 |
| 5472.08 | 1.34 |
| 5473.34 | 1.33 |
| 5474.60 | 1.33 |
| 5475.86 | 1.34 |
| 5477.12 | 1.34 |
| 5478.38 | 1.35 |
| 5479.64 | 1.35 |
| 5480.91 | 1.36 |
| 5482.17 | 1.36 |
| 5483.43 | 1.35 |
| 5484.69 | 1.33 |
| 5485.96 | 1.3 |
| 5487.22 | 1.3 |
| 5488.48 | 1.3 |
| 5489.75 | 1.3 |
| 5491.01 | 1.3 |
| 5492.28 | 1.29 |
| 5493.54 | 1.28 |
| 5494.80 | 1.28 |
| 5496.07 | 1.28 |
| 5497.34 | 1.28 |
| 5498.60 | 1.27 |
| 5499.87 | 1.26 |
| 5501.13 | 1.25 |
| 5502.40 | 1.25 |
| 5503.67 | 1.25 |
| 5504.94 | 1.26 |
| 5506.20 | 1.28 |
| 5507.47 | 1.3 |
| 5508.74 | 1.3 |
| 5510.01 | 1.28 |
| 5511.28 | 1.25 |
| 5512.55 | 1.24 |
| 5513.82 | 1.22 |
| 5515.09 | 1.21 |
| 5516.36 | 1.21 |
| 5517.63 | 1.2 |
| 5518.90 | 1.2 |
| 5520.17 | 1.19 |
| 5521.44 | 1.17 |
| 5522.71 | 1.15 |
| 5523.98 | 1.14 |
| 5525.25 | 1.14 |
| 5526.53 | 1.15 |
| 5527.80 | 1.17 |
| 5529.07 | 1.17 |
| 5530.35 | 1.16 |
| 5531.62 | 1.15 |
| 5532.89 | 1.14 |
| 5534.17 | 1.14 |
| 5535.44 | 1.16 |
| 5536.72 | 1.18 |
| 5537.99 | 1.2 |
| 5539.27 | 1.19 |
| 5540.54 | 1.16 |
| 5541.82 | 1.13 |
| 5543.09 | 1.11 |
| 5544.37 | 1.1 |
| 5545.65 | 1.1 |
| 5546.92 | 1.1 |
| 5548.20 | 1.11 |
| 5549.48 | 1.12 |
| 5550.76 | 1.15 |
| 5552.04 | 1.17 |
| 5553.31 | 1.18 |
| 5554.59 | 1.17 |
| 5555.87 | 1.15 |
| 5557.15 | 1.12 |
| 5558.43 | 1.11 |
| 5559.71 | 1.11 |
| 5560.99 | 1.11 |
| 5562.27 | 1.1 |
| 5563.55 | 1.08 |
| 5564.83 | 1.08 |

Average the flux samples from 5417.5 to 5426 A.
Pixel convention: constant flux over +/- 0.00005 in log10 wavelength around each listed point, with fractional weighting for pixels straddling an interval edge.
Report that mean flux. 1.46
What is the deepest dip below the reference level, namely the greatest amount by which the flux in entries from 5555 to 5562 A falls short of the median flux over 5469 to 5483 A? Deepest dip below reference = 0.24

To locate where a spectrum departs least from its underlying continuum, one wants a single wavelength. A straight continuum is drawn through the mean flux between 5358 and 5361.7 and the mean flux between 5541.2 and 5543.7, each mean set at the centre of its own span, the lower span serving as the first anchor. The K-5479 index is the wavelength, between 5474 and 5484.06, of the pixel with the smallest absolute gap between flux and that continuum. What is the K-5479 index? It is 5474.60 A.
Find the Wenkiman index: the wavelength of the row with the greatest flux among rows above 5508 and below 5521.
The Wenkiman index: 5508.74 A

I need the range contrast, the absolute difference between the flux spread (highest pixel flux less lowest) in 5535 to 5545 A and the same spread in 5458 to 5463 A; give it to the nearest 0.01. 0.07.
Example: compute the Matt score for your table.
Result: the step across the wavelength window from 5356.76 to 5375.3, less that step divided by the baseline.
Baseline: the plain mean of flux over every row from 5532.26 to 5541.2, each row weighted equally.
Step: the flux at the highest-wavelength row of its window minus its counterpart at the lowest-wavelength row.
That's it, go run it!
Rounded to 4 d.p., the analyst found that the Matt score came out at 0.0043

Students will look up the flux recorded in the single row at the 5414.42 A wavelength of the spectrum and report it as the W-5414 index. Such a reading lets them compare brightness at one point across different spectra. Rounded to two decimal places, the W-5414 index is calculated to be 1.45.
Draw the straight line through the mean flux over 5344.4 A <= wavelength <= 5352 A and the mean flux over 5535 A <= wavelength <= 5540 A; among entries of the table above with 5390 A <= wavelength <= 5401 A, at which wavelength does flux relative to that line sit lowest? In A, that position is 5390.79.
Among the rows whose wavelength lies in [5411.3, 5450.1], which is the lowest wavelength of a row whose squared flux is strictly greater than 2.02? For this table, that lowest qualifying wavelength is 5411.93 A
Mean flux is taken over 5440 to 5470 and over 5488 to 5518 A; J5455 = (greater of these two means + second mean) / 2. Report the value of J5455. 1.34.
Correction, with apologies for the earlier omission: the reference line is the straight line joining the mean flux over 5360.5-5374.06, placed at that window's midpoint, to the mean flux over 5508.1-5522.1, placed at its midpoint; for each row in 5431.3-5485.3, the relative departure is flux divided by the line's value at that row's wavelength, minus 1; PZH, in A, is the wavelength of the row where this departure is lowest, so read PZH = 5473.34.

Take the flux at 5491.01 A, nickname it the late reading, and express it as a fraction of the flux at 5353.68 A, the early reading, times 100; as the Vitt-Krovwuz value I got 96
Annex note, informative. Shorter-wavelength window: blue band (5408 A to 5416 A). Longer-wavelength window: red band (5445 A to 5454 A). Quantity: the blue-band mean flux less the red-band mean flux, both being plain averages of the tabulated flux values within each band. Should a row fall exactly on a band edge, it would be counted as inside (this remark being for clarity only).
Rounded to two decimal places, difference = 0.03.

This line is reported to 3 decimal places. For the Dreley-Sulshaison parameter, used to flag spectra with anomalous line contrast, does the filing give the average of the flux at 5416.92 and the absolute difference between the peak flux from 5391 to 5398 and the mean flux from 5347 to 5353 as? 0.784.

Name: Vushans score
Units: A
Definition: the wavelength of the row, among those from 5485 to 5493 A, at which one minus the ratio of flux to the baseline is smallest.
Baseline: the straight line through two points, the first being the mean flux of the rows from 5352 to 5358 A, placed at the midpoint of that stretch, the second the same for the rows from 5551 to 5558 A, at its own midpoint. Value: 5491.01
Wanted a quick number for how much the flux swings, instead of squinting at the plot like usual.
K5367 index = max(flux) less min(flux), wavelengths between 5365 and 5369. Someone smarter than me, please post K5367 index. 0.010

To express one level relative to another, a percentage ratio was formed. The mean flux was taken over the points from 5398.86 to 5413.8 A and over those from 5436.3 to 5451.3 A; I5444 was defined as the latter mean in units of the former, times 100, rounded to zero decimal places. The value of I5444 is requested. 99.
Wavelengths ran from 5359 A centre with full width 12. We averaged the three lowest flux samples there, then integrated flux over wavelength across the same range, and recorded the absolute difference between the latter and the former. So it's 15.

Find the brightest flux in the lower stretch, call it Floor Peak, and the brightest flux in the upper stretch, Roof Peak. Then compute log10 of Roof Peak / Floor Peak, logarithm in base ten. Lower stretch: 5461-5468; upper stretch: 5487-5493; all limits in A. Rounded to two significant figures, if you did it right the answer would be -0.041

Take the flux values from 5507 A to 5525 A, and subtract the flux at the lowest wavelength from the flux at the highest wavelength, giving -0.16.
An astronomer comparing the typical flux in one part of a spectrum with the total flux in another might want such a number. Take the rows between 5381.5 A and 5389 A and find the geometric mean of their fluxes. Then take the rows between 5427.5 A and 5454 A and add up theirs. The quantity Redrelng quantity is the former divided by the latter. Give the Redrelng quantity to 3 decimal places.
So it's 0.047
